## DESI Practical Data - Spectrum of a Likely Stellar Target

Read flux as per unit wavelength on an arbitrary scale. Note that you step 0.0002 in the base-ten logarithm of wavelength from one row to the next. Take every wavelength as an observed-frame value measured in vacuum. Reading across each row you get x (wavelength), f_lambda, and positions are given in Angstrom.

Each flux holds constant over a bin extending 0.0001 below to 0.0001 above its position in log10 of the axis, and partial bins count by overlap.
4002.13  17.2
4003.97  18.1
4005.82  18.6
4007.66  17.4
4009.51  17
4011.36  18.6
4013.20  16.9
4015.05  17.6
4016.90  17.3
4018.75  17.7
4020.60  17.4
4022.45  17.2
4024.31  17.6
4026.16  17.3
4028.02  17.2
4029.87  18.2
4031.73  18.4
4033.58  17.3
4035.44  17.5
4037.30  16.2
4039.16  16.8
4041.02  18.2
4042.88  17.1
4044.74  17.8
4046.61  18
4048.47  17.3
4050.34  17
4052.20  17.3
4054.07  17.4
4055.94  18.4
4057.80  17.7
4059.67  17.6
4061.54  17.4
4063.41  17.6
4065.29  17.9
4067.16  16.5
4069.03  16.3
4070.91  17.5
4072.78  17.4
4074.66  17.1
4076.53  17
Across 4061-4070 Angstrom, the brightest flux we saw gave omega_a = 17.9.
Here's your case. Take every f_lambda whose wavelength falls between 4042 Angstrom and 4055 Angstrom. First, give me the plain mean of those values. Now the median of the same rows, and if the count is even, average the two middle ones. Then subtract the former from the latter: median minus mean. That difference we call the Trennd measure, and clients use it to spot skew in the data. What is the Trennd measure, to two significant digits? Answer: -0.11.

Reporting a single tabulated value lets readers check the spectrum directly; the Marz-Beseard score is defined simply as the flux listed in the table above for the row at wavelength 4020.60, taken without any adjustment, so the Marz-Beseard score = 17.4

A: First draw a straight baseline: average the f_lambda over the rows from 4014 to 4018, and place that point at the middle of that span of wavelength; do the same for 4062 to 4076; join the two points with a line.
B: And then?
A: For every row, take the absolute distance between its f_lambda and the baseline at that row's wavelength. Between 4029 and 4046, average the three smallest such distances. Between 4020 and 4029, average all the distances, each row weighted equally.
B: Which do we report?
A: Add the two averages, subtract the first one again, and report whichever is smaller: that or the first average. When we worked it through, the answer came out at 0.14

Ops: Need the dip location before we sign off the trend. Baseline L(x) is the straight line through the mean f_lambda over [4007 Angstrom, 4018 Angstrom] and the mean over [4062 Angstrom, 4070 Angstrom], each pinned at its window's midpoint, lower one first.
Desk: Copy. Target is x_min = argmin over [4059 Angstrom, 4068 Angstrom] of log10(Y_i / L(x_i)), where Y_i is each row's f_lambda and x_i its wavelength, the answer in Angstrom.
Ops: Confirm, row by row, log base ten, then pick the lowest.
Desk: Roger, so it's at 4067.16 Angstrom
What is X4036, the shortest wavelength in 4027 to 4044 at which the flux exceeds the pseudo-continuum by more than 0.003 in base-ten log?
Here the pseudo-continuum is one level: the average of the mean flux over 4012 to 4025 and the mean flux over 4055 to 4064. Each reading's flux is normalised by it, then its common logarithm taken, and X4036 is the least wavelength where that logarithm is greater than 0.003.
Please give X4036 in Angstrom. 4029.87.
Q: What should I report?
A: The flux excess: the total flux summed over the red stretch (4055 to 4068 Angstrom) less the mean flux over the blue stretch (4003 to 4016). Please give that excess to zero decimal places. 105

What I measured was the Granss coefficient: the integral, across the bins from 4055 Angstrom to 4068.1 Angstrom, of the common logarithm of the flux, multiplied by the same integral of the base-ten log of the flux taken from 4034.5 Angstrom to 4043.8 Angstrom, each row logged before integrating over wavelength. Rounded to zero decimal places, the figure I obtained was 187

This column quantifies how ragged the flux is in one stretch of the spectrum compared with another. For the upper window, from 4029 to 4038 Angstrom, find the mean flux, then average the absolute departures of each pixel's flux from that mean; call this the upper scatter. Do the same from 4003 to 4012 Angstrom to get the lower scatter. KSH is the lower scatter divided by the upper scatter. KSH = 0.95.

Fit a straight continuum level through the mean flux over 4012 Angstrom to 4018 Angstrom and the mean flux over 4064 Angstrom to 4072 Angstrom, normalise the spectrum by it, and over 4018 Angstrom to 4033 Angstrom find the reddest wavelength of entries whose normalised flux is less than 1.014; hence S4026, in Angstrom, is 4028.02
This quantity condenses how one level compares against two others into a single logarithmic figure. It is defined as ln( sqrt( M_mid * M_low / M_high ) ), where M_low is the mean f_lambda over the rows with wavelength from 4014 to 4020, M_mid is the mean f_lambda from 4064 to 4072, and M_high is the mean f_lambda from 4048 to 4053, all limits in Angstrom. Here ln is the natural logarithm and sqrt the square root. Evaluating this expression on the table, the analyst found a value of 1.428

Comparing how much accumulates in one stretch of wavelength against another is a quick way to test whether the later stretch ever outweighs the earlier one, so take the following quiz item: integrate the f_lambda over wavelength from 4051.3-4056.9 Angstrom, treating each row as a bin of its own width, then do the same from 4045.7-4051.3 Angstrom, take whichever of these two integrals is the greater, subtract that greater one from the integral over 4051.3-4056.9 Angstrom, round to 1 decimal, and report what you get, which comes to 0.0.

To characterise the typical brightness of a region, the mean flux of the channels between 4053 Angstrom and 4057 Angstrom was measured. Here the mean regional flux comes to 17.9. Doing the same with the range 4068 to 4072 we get 16.9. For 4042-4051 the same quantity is 17.4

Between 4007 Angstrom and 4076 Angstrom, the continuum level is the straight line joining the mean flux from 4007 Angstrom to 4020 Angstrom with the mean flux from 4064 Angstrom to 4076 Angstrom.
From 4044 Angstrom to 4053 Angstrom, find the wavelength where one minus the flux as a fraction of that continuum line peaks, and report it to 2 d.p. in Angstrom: 4050.34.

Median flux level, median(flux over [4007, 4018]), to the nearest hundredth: 17.35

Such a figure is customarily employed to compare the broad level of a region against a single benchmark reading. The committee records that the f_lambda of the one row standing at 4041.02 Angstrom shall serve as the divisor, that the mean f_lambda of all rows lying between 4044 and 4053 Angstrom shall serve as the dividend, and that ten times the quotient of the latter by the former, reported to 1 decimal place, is 9.6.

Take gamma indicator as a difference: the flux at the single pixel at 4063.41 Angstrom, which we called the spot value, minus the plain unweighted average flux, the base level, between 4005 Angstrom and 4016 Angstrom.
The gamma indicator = -0.08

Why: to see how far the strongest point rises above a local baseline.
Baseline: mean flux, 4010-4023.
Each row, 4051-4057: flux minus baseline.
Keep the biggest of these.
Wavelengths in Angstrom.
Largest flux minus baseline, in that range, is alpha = 0.87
